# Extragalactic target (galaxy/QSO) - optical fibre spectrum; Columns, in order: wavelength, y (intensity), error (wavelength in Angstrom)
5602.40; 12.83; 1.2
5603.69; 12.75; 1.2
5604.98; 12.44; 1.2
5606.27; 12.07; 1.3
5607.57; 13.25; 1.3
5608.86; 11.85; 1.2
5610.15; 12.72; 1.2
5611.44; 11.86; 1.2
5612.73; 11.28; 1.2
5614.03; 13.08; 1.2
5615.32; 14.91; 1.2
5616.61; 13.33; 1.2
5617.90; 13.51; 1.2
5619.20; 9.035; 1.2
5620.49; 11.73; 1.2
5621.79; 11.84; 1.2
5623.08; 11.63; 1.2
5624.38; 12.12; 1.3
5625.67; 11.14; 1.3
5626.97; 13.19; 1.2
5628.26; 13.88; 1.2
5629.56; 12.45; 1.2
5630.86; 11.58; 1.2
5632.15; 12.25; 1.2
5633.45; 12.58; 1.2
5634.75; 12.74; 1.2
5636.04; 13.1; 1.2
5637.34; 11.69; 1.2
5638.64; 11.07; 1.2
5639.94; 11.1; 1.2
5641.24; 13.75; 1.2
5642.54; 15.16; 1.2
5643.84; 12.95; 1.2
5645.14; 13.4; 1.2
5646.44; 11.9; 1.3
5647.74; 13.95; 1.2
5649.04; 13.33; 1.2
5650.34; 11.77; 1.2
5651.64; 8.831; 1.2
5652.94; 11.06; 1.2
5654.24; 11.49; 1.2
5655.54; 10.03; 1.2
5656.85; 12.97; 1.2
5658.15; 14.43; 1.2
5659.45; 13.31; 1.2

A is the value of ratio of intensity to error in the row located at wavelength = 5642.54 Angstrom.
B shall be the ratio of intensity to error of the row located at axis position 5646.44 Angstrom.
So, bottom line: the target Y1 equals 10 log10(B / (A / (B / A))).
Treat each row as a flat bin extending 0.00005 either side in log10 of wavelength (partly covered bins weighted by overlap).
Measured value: -2.8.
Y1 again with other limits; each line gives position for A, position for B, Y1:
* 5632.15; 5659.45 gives 0.7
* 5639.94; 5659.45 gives 1.6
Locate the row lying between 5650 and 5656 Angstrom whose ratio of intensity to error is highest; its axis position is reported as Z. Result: 5650.34 Angstrom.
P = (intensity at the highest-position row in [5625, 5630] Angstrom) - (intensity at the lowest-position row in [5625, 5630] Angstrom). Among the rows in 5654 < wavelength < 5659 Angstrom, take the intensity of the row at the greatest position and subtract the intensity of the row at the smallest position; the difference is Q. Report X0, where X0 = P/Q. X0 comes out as 0.4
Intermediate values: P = 1.3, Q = 3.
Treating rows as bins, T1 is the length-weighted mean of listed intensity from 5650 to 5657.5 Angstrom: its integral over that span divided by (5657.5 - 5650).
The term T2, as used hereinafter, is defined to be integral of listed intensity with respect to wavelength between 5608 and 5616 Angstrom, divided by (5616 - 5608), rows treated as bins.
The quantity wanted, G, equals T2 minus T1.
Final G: 1.7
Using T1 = 11.0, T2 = 12.6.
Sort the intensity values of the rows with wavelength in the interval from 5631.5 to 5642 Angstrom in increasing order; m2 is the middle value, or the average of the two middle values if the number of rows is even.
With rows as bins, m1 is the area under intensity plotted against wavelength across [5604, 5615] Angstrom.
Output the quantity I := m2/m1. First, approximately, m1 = 136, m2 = 12.4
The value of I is 0.091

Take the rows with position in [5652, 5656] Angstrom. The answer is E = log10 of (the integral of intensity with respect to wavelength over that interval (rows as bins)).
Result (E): 1.63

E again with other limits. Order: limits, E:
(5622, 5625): 1.55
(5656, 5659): 1.61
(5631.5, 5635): 1.64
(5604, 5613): 2.04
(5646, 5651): 1.81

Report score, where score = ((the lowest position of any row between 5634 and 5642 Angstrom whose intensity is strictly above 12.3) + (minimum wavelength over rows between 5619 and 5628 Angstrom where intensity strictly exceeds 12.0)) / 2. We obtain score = 5629.6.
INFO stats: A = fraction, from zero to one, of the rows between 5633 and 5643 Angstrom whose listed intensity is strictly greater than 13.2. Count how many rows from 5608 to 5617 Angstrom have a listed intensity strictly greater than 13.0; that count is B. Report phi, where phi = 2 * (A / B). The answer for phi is 0.17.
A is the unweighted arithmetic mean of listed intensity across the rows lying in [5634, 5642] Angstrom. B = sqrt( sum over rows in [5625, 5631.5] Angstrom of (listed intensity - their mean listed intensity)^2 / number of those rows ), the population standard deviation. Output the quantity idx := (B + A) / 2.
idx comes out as 6.62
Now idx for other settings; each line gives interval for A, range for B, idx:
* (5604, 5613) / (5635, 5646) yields 6.77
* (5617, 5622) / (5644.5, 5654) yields 6.58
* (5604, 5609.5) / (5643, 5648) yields 6.58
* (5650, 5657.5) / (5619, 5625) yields 6.08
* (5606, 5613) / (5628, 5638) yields 6.43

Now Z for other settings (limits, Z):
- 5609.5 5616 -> 5615.32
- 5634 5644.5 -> 5642.54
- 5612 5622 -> 5615.32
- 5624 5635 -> 5628.26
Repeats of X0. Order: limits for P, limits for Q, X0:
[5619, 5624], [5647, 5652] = -0.5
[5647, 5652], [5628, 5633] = 3.1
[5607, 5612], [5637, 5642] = -0.7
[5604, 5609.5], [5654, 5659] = -0.2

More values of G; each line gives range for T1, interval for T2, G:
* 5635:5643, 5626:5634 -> 0.0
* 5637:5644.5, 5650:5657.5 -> -1.7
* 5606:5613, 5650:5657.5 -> -1.2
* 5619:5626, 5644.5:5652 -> 0.9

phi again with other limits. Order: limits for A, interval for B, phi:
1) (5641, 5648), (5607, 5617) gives 0.33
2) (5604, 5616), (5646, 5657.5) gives 0.22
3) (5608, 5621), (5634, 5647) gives 0.15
